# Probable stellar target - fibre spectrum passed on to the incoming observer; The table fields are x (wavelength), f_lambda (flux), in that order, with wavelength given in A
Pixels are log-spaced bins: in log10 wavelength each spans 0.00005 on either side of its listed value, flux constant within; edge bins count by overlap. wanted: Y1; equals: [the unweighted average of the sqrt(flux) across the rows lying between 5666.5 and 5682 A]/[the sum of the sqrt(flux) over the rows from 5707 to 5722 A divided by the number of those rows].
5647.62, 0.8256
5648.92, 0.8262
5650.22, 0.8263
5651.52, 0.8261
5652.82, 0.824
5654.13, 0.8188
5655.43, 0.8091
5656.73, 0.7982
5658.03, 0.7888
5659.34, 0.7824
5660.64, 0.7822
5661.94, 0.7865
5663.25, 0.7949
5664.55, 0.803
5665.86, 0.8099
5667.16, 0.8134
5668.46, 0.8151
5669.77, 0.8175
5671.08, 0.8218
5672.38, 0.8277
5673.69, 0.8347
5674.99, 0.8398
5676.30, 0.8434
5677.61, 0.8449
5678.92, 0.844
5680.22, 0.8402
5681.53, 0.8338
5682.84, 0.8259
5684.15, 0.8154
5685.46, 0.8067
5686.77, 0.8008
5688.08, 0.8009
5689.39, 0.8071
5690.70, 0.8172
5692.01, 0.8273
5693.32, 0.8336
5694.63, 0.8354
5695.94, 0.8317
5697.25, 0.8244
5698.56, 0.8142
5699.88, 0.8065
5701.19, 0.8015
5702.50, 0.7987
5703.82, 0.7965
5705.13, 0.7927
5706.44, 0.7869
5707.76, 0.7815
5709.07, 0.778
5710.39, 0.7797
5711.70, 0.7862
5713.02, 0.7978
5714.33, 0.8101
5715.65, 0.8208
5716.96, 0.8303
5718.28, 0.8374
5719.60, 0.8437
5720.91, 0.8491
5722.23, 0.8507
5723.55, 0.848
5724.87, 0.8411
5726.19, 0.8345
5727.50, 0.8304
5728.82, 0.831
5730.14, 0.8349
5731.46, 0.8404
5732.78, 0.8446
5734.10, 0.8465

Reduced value 1.013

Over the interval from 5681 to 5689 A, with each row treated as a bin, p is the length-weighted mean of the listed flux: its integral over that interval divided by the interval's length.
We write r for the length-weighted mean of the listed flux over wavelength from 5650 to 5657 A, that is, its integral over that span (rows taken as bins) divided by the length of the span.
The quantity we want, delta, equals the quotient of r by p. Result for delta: 1.006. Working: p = 0.813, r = 0.817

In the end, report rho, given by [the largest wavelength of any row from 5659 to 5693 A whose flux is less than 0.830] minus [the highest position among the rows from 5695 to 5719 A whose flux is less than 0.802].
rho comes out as -21.0 A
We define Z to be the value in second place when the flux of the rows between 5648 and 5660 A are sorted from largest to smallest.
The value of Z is 0.8262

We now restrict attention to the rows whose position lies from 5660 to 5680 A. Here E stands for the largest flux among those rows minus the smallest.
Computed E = 0.0627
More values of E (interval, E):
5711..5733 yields 0.0645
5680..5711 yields 0.0622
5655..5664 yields 0.0269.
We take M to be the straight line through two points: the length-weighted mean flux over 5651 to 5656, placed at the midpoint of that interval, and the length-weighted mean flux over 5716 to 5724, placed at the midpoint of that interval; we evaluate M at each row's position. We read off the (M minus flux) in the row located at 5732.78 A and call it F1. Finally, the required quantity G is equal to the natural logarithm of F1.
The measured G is -6.0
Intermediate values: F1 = 0.002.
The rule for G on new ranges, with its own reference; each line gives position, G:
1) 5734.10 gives -7.0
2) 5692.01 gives -5.3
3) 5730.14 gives -4.5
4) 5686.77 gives -3.5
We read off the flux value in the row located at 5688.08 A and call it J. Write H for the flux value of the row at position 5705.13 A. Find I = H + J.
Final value 1.59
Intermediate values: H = 0.7927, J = 0.8009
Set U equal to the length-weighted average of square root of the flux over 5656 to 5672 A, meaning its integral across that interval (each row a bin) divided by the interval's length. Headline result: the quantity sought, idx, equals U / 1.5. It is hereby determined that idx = 0.597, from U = 0.896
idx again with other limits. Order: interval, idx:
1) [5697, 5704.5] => 0.598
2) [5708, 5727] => 0.604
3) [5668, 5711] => 0.602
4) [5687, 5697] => 0.604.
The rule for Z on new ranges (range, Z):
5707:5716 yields 0.8101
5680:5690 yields 0.8338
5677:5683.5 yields 0.844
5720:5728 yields 0.8491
